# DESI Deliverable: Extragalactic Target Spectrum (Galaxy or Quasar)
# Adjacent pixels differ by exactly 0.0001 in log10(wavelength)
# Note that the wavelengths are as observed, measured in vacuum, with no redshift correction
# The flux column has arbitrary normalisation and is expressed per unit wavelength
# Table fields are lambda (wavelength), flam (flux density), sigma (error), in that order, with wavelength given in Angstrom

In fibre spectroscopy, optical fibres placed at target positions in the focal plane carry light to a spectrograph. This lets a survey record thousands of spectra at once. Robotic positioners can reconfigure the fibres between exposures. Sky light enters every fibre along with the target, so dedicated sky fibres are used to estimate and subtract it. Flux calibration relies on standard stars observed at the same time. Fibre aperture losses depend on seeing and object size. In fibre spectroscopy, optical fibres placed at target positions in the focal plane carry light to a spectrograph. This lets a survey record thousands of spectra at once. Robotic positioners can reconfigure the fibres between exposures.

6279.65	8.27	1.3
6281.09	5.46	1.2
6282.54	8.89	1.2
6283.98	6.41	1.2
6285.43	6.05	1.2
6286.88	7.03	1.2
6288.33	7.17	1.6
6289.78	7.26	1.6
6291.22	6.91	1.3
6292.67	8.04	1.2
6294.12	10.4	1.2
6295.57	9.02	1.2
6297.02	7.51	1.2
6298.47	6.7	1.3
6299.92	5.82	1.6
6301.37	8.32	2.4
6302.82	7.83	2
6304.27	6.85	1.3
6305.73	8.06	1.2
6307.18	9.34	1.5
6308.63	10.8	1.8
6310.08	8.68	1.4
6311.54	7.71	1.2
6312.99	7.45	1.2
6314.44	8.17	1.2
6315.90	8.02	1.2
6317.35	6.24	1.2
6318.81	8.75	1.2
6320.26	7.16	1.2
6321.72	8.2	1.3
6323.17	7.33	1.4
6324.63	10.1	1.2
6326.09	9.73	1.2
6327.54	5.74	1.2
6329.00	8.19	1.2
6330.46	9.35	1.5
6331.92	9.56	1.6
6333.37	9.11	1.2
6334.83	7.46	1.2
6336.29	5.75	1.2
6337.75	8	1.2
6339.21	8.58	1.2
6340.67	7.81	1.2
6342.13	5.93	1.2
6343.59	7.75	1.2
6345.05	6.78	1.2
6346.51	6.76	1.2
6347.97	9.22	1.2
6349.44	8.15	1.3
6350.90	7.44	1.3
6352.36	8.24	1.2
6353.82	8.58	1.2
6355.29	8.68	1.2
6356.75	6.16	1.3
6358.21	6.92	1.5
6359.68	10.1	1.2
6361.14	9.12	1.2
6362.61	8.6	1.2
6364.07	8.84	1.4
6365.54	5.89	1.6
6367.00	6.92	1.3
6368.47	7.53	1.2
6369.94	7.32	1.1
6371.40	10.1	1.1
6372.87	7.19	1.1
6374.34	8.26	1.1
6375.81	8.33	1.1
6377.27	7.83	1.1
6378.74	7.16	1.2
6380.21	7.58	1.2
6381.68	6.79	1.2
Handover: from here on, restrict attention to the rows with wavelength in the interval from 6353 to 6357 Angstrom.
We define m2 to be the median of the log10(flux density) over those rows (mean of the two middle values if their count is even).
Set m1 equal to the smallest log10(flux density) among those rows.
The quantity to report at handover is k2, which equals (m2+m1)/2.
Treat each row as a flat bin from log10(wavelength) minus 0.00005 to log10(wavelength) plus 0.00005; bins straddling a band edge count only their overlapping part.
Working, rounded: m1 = 0.79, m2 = 0.93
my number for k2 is 0.86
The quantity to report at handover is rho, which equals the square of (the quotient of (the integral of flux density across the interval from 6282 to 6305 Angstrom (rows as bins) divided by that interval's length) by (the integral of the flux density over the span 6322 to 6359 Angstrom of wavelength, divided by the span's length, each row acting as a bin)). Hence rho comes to 0.90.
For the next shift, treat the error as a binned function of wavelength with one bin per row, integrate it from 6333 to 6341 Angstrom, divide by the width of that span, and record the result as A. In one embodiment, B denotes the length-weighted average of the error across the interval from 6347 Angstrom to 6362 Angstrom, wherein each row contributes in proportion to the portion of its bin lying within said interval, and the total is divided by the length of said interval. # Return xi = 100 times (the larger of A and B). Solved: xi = 126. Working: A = 1.20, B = 1.26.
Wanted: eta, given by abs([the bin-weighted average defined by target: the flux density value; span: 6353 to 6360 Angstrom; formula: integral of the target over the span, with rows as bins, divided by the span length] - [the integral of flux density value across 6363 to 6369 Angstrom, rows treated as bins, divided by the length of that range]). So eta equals 0.60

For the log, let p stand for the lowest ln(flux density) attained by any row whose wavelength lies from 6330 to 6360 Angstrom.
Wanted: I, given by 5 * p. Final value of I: 8.75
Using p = 1.75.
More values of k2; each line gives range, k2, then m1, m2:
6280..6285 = 0.77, 0.74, 0.81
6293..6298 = 0.92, 0.88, 0.96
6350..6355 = 0.89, 0.87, 0.92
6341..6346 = 0.80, 0.77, 0.83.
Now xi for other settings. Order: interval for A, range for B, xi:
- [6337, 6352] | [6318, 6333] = 130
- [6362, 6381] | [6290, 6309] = 147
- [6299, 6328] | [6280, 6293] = 140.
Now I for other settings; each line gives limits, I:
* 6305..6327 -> 9.15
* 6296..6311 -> 8.81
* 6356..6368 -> 8.87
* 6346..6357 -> 9.09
